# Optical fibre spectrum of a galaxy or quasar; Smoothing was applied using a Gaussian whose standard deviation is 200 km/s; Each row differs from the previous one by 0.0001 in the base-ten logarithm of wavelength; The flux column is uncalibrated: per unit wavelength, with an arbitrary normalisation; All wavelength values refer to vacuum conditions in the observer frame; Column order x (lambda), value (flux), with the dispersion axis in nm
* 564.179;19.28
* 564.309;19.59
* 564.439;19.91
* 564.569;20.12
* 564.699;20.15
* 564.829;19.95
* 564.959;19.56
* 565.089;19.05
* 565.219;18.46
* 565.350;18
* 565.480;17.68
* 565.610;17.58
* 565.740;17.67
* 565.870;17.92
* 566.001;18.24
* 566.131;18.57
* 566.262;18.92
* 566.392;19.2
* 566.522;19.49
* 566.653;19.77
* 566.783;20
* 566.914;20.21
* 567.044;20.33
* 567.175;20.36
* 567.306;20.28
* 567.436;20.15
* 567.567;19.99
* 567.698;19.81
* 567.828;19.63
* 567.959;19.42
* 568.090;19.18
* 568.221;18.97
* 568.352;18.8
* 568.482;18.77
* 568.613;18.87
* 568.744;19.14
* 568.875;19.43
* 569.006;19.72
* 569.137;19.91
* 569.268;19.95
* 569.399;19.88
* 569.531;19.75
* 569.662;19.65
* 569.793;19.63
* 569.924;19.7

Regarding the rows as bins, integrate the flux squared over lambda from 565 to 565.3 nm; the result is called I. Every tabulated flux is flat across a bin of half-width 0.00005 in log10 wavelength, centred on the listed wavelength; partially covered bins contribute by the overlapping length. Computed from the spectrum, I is 106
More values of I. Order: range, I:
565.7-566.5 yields 274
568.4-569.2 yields 298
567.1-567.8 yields 283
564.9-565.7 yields 270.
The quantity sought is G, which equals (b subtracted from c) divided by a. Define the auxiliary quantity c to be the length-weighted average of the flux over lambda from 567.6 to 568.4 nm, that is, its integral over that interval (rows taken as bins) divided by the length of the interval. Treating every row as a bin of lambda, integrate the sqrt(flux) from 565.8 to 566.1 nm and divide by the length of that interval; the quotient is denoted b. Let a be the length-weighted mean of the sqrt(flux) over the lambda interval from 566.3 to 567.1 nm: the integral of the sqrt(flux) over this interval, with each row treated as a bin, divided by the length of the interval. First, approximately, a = 4.45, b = 4.26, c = 19.3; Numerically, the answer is 3.38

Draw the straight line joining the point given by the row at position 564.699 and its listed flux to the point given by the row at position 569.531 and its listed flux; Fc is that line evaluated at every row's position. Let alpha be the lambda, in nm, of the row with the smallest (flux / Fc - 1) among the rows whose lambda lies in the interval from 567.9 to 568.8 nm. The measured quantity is 568.482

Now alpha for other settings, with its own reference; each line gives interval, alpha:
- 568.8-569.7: 568.875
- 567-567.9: 567.828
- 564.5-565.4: 565.350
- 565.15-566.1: 565.610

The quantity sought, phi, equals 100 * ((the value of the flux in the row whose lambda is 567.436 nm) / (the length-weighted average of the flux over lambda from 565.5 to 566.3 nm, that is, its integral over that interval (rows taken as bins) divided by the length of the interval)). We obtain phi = 111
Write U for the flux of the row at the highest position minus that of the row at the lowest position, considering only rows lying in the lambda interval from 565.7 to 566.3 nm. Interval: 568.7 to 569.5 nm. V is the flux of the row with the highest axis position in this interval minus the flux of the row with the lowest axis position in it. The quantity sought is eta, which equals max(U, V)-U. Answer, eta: 0.00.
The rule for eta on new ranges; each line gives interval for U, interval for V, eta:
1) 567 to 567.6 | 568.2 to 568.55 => 0.14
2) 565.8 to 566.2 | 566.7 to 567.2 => 0.00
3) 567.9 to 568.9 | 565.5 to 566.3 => 1.33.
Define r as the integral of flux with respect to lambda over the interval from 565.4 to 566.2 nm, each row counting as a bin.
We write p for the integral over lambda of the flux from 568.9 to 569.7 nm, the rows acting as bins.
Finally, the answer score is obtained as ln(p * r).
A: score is 5.43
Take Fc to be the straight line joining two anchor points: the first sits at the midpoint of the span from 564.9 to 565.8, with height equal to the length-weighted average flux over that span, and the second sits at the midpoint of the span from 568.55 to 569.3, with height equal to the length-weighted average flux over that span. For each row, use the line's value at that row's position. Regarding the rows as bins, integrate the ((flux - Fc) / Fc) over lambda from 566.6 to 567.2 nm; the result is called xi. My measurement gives 0.042 nm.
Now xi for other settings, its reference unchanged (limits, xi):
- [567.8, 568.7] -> -0.009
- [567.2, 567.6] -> 0.025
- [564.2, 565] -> 0.081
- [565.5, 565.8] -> -0.012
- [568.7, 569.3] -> 0.004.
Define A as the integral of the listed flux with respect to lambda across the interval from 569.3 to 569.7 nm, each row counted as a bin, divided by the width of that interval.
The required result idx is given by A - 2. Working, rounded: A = 19.8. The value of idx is 17.8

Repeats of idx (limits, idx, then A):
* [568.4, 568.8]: 17.0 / 19.0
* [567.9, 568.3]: 17.1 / 19.1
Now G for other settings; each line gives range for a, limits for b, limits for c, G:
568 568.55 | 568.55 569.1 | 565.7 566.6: 3.26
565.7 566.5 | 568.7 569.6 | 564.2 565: 3.58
